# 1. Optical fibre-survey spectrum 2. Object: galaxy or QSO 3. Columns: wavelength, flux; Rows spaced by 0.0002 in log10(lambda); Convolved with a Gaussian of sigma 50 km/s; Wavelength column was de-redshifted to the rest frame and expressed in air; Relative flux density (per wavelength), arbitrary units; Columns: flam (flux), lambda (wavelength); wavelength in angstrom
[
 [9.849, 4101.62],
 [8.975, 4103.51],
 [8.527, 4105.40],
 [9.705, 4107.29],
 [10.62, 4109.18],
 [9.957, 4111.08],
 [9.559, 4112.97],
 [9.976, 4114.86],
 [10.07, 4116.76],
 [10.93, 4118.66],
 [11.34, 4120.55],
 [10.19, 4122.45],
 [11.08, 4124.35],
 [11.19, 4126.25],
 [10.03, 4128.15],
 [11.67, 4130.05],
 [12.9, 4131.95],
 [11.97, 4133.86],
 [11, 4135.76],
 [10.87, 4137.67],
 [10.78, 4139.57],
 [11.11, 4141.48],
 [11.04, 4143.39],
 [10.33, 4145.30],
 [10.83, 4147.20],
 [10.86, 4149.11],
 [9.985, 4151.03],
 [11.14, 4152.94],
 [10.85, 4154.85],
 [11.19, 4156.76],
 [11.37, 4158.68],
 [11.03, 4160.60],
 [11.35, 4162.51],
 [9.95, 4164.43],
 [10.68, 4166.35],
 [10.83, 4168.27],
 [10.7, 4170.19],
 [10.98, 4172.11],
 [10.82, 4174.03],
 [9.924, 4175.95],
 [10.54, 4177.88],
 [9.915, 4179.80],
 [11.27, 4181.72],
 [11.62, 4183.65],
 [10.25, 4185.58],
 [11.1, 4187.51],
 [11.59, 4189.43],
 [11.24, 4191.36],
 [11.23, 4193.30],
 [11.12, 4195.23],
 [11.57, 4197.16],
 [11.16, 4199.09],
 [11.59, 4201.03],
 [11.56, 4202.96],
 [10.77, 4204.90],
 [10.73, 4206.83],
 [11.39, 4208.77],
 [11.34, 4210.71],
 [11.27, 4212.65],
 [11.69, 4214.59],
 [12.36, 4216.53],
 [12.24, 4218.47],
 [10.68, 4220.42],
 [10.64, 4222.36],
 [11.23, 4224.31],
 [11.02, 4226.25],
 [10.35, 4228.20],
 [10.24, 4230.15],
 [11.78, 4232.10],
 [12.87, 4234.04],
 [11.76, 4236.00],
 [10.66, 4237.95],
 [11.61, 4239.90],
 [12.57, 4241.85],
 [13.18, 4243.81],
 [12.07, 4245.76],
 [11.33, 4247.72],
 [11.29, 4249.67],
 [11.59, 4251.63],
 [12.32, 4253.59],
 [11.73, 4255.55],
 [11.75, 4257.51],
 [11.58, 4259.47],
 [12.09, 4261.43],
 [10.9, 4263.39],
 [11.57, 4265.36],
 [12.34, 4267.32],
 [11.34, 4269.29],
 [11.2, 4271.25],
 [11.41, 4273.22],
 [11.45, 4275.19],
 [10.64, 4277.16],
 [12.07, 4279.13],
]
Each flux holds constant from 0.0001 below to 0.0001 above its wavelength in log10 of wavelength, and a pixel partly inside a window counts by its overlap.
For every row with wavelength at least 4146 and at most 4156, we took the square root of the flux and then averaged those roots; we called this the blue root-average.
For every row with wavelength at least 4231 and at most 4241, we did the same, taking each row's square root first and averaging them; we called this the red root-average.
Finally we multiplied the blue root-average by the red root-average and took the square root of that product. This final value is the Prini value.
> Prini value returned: 3.35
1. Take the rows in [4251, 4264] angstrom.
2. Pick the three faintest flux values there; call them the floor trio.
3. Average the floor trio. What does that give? 11.4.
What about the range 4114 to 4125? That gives 10.1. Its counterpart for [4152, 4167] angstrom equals 10.5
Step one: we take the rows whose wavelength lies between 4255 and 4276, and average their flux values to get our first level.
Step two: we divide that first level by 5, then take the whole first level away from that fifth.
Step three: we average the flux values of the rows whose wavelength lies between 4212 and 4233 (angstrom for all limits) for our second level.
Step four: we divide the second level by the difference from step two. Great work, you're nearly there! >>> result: -1.21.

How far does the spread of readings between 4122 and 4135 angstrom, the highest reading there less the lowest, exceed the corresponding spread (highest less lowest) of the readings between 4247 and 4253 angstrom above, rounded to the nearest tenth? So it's 2.6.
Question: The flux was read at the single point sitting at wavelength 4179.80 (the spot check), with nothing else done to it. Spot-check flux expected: 9.915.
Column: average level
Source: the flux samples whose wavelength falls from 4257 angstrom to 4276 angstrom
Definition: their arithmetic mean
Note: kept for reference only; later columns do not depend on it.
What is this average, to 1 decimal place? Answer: 11.6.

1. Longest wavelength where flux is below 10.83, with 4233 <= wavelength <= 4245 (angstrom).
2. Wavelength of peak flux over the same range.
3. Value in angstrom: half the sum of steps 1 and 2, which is 4240.9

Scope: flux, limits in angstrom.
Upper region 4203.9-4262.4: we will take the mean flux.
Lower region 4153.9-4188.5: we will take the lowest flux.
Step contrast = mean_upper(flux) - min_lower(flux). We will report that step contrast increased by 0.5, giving 2.1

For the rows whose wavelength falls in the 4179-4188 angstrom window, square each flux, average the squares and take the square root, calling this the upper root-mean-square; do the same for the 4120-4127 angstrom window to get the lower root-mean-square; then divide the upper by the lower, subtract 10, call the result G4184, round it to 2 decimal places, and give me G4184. -9.01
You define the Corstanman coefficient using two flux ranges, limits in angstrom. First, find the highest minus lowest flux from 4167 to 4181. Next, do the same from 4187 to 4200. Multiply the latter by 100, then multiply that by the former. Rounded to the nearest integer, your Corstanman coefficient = 52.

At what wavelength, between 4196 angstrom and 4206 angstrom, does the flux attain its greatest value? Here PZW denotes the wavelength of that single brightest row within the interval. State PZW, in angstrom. 4201.03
